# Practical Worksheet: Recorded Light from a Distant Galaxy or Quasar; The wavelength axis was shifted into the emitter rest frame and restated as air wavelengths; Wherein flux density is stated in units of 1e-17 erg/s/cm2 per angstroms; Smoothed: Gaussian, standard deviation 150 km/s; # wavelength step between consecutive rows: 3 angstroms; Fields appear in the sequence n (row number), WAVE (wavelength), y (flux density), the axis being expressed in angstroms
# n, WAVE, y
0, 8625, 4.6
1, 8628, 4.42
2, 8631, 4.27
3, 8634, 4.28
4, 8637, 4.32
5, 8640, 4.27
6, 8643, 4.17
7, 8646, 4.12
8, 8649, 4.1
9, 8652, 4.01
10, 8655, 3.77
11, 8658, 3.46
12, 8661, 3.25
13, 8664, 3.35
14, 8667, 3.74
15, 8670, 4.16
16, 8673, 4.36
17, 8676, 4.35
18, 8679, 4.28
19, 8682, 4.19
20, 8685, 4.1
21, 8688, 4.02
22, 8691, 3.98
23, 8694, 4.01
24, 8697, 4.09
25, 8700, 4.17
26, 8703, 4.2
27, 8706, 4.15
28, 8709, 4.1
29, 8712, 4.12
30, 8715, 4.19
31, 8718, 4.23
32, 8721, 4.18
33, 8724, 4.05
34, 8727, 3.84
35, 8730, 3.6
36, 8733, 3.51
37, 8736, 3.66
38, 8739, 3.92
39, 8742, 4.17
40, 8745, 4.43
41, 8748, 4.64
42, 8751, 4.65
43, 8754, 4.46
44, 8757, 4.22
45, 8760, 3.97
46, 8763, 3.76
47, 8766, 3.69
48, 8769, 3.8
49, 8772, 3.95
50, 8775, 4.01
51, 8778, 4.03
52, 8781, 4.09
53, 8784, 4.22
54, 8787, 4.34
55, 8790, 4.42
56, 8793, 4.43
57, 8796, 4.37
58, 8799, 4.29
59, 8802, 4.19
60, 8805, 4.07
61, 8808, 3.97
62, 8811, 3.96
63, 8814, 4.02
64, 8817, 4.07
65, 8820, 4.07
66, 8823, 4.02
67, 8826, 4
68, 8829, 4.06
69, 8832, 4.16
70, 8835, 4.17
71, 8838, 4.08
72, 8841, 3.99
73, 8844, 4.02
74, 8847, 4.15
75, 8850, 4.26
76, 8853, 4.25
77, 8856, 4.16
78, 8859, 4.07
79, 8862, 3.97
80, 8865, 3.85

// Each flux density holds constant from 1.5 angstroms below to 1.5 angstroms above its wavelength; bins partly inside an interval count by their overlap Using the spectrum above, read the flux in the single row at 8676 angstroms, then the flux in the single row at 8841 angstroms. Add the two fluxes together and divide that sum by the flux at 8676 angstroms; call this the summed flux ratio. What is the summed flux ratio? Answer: 1.92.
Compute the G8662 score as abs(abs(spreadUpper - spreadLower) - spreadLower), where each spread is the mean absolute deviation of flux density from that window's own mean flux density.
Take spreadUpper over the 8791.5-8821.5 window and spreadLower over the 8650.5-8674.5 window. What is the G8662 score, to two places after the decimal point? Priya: 0.14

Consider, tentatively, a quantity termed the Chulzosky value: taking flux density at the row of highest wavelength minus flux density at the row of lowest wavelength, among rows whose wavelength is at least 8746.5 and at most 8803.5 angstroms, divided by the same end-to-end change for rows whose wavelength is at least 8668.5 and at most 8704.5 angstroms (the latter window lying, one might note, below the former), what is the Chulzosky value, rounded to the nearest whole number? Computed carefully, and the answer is -11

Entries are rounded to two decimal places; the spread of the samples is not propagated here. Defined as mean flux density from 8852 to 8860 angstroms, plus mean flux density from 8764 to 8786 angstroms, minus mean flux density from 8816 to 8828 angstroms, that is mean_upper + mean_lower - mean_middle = 4.09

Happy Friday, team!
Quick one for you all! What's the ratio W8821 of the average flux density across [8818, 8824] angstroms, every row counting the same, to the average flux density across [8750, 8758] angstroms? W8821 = 0.91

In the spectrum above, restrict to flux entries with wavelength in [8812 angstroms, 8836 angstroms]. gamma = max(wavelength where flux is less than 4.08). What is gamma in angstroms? 8829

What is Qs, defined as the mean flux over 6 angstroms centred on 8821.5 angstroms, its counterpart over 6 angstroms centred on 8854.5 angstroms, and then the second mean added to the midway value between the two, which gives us 8.33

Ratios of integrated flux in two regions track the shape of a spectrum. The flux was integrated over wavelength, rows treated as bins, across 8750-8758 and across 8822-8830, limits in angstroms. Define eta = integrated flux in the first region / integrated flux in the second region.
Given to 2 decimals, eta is 1.10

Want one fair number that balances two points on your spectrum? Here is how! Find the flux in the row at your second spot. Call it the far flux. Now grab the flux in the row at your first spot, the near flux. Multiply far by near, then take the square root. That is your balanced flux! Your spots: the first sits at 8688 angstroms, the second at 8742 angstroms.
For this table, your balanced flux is 4.09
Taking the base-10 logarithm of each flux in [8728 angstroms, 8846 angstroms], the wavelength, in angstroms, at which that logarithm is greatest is 8751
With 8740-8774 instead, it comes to 8751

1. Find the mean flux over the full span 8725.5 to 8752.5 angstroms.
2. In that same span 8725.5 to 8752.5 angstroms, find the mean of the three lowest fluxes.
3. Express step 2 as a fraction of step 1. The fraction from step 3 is 0.89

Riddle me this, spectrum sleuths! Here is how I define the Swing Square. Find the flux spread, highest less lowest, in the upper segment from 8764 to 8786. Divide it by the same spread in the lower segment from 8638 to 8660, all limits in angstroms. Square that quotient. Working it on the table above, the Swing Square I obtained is 0.4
